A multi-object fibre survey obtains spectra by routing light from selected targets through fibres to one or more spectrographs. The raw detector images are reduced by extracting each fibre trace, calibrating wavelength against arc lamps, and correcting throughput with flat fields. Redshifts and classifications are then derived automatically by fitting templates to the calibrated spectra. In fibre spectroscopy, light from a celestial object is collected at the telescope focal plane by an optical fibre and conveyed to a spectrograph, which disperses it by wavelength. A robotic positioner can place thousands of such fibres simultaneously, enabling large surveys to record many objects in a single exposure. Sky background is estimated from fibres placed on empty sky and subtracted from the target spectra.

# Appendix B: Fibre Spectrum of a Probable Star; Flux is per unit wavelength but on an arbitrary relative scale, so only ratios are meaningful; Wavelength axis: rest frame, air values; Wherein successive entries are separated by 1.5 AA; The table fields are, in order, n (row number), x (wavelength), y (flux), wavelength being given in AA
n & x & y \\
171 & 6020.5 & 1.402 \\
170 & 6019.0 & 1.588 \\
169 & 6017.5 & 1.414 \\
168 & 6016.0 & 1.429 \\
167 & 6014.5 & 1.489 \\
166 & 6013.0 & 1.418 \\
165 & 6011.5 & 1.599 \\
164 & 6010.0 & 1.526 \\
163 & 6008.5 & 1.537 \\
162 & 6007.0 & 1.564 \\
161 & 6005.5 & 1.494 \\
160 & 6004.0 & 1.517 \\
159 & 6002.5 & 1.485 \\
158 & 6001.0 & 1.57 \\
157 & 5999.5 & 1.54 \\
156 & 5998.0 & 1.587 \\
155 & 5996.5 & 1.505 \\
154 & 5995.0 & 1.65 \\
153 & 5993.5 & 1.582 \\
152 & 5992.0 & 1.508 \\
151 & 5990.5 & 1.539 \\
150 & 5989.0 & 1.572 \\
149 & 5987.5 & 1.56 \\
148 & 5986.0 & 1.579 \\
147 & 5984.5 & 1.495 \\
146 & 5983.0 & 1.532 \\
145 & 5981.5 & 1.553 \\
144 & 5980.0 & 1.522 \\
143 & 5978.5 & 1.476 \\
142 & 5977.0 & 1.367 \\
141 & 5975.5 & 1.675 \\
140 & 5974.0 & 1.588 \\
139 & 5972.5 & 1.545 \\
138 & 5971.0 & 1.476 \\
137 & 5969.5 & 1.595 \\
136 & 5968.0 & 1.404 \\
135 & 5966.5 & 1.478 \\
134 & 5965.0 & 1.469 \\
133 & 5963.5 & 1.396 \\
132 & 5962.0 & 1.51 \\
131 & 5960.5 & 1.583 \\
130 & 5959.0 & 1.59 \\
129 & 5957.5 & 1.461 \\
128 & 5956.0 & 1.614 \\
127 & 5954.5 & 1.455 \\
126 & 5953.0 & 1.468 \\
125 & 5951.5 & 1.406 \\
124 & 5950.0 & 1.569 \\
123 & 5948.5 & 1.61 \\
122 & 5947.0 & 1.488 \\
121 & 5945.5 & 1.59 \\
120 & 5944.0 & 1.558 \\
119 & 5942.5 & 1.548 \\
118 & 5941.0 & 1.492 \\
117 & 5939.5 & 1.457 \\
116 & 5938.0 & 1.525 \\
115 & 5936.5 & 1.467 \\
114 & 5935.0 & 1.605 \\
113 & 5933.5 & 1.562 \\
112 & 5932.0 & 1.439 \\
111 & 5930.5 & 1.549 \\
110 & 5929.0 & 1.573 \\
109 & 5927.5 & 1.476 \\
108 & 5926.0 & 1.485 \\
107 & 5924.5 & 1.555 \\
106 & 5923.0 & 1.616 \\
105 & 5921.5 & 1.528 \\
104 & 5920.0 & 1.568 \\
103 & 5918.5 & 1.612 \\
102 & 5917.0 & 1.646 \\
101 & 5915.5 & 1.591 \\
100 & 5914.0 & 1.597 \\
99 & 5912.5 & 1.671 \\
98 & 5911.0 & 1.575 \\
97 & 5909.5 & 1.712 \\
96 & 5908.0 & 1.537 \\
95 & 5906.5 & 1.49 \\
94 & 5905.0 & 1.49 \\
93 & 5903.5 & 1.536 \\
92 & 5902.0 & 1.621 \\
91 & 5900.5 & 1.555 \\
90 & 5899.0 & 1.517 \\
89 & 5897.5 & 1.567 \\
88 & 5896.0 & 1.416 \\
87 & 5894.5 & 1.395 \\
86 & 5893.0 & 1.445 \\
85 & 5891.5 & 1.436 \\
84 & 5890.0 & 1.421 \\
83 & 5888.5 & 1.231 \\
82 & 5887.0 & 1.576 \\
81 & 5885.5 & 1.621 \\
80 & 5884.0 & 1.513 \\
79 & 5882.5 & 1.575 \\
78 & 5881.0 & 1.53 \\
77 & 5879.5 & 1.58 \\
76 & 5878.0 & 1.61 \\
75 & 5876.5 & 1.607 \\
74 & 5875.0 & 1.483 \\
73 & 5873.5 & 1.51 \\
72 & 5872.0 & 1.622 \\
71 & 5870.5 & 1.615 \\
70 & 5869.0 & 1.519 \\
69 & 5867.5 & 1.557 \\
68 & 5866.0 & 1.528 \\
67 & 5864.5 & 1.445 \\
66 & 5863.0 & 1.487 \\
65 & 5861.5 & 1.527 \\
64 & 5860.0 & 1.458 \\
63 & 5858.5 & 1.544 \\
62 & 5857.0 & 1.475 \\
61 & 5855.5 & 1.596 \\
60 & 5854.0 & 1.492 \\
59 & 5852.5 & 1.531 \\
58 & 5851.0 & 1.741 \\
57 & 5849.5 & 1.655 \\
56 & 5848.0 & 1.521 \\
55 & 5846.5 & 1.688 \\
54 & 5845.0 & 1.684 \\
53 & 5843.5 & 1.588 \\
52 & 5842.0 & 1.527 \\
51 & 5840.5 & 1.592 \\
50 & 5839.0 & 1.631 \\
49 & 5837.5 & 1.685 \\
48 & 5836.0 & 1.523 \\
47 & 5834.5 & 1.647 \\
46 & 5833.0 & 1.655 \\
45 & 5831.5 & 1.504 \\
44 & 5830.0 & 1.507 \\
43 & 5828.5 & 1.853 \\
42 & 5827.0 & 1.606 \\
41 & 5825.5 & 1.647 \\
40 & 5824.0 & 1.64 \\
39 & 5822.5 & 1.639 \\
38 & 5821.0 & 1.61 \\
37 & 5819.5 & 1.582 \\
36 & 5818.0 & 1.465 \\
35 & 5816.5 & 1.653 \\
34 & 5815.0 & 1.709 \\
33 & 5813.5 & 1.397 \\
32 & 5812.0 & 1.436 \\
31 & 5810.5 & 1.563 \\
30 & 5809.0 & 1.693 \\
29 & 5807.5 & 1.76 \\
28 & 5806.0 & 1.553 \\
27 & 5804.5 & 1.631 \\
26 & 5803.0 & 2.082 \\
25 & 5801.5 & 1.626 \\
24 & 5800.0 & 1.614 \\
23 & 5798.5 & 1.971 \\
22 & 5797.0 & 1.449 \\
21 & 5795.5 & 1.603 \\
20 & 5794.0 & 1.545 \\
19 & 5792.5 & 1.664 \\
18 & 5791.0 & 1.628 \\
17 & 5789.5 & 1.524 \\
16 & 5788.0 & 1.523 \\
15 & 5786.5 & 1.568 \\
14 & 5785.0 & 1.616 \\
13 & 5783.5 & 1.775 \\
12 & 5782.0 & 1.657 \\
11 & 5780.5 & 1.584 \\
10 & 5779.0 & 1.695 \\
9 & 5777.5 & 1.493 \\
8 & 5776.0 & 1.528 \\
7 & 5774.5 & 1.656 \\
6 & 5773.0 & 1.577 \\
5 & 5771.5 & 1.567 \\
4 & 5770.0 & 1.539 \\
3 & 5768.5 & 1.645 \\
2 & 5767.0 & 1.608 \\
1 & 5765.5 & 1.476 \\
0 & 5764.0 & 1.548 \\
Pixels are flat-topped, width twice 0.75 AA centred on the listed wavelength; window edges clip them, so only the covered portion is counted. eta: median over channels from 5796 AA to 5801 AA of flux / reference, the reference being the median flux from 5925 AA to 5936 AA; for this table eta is 1.04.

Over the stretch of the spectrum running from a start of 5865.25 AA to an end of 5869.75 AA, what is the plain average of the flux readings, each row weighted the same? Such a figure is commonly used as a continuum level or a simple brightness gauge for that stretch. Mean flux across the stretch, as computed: 1.53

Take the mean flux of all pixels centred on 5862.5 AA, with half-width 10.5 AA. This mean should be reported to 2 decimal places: 1.53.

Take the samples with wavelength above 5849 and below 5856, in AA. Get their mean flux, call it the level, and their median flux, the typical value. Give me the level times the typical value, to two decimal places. 2.56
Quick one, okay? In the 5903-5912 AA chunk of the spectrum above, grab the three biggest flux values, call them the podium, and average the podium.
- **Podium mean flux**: 1.61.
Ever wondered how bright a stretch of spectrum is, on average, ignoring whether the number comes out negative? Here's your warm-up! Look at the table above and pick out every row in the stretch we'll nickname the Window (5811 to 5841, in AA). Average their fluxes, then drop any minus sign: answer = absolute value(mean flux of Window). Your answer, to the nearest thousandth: 1.599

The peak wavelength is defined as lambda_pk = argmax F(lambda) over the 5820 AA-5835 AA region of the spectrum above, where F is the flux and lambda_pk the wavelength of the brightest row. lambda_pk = 5828.5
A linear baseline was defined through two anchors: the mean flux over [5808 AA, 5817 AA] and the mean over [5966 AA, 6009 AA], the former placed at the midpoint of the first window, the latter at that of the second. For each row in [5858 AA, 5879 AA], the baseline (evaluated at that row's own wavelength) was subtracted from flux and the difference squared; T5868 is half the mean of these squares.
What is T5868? 0.0020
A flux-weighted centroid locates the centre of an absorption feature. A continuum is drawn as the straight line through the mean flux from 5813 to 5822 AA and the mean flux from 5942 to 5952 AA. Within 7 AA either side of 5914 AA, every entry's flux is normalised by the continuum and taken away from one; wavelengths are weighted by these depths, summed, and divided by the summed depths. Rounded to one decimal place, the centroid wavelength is 5913.8 AA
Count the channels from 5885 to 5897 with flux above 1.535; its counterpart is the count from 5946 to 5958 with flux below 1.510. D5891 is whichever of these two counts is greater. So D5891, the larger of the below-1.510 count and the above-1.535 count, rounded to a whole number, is 5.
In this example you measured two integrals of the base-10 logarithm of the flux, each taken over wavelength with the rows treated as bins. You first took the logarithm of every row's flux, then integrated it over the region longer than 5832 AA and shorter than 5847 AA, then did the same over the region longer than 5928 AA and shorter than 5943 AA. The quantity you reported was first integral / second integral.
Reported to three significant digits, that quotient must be 1.15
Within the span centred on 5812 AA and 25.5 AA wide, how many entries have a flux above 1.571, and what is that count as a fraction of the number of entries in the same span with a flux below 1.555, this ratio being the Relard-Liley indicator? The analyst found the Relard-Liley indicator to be 3.0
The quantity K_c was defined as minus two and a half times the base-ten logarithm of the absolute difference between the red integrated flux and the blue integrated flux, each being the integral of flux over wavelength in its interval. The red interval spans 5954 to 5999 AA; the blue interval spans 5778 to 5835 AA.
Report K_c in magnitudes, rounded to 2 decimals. -3.45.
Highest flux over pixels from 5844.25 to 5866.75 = 1.741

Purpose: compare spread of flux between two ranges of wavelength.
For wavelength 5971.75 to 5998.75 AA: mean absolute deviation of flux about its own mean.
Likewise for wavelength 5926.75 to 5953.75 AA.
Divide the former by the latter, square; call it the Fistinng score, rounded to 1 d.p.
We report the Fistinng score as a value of 0.8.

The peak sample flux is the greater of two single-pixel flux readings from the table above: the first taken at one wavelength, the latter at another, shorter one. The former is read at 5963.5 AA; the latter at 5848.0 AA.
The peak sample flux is 1.52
